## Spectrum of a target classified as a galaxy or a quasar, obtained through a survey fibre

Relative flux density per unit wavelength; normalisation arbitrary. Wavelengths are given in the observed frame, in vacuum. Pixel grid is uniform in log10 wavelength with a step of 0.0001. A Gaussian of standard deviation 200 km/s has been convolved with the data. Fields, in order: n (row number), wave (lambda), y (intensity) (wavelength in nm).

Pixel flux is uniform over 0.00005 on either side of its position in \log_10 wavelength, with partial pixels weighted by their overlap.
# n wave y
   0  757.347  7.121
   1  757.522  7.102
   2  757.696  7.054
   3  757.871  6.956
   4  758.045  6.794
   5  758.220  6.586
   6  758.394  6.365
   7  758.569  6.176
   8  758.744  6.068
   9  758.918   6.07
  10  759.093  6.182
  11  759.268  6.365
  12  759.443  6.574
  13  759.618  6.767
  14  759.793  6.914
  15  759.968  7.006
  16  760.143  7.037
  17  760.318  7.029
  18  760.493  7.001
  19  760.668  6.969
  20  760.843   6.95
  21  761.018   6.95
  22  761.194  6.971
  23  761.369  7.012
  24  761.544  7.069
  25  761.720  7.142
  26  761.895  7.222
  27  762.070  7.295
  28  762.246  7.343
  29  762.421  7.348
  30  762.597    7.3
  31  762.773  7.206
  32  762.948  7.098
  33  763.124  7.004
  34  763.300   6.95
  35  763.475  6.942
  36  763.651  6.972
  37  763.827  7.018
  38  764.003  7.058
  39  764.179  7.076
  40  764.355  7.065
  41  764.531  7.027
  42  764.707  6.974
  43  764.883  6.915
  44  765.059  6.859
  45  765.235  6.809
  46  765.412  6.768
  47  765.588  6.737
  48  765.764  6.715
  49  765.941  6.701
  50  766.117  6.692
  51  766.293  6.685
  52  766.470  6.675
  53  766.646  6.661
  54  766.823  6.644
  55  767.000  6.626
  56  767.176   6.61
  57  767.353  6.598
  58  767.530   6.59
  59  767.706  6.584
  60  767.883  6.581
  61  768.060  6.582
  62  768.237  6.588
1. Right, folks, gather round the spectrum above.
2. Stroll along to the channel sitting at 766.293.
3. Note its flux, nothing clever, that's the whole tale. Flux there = 6.685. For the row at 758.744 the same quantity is 6.068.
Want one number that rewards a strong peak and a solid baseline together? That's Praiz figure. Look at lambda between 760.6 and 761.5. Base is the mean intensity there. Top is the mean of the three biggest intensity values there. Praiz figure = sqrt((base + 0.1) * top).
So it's 7.03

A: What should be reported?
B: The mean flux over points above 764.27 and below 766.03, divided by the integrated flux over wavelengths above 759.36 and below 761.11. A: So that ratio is 0.566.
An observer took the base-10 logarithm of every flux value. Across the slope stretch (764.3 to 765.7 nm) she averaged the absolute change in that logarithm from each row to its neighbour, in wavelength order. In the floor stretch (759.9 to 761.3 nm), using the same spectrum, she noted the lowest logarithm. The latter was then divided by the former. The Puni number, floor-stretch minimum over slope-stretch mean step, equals 285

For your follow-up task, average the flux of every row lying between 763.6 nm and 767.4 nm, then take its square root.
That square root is 2.61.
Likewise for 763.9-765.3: 2.64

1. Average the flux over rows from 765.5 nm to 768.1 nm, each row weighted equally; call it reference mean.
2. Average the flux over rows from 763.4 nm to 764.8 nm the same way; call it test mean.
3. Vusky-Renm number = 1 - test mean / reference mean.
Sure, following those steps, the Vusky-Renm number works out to -0.06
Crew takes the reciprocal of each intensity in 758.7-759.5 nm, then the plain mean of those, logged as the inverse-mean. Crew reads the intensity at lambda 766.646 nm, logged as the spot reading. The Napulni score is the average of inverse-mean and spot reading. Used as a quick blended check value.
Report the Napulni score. 3.41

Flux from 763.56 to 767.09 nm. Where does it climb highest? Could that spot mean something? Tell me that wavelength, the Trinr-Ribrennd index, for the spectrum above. 764.179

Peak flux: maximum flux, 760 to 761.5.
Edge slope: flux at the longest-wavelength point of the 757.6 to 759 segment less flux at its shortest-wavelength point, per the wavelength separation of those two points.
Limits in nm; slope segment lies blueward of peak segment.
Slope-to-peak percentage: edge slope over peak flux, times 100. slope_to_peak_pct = -11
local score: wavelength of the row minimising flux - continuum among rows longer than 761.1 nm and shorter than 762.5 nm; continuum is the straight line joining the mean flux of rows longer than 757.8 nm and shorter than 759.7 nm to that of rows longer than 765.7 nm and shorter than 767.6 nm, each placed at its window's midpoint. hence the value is 761.194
